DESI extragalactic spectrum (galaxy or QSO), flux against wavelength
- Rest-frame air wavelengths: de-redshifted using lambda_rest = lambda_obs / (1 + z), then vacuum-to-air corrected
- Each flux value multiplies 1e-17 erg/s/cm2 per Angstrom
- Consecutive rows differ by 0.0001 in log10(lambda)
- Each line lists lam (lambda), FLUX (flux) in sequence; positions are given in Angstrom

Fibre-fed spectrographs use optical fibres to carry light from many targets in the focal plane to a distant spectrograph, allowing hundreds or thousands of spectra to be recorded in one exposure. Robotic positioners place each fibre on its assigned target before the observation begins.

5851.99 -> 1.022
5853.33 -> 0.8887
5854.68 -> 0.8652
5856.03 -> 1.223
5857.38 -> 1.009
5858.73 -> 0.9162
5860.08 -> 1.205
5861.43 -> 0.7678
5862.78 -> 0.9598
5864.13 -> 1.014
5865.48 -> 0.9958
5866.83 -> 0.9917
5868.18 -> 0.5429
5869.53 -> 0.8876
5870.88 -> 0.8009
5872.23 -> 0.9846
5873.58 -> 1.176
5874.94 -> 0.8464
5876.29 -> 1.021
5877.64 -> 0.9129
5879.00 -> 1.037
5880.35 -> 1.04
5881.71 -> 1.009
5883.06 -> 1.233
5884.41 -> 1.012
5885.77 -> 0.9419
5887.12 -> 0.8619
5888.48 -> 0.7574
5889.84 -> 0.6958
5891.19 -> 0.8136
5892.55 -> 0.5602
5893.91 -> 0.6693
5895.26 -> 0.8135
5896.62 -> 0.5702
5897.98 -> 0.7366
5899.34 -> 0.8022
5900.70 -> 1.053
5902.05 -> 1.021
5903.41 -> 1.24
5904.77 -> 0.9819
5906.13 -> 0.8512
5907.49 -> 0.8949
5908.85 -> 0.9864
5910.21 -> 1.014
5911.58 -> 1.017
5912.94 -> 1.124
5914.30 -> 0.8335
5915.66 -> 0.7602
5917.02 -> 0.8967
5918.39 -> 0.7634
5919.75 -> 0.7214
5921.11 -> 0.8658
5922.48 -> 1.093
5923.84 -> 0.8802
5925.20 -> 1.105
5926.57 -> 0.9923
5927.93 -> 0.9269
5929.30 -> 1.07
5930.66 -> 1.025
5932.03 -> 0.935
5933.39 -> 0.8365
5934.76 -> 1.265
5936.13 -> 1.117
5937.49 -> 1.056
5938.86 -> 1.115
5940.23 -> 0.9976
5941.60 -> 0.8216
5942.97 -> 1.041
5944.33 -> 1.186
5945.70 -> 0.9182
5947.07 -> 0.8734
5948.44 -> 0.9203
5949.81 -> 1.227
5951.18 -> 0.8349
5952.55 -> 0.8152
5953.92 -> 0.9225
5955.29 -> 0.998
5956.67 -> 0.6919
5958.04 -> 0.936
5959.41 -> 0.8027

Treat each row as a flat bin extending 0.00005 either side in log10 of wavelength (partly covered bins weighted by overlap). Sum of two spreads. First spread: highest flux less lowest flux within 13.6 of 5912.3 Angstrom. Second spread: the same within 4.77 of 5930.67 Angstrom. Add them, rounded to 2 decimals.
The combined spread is 0.95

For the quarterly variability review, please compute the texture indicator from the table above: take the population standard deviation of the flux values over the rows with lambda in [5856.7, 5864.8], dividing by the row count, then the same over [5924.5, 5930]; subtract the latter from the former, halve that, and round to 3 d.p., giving 0.031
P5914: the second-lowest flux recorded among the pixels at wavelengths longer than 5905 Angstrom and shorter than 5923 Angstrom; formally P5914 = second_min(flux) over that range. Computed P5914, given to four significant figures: 0.7602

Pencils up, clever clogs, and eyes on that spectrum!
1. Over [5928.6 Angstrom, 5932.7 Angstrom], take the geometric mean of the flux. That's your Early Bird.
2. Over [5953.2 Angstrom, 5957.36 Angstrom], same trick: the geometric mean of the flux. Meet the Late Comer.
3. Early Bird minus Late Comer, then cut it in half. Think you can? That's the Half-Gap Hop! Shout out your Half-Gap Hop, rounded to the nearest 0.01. 0.07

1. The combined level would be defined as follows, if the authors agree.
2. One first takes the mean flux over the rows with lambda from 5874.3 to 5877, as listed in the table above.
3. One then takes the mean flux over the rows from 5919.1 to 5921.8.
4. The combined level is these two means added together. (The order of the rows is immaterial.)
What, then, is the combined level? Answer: 1.73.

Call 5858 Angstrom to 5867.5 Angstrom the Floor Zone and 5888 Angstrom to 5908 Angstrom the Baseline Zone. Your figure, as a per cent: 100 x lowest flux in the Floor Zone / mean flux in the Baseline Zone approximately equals 92.4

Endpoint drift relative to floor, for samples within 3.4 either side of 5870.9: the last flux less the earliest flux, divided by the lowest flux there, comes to 1.17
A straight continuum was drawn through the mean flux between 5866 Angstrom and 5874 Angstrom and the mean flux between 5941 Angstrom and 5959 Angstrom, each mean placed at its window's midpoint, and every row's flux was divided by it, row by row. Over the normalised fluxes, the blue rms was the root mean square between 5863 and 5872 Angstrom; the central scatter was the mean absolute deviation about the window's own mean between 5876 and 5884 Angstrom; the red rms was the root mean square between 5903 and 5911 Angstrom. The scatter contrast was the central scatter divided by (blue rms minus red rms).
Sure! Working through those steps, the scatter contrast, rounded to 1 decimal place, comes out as -0.7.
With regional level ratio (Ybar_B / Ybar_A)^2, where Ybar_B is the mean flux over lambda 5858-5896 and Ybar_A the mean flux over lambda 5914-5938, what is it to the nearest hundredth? 0.91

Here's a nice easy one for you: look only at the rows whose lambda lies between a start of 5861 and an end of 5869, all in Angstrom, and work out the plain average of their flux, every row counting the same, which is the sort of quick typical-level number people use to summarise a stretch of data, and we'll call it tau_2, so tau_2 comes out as 0.88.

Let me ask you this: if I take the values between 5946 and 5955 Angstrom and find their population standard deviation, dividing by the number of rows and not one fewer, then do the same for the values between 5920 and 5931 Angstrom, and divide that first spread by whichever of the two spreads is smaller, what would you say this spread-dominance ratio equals 1.55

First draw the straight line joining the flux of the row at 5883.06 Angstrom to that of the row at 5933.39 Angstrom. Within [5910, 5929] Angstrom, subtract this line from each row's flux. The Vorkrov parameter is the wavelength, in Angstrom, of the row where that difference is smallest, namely 5919.75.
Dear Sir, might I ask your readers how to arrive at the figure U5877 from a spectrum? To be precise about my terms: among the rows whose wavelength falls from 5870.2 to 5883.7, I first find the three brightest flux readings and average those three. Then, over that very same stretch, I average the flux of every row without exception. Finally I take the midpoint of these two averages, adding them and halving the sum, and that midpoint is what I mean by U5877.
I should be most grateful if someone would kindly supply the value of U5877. 1.08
